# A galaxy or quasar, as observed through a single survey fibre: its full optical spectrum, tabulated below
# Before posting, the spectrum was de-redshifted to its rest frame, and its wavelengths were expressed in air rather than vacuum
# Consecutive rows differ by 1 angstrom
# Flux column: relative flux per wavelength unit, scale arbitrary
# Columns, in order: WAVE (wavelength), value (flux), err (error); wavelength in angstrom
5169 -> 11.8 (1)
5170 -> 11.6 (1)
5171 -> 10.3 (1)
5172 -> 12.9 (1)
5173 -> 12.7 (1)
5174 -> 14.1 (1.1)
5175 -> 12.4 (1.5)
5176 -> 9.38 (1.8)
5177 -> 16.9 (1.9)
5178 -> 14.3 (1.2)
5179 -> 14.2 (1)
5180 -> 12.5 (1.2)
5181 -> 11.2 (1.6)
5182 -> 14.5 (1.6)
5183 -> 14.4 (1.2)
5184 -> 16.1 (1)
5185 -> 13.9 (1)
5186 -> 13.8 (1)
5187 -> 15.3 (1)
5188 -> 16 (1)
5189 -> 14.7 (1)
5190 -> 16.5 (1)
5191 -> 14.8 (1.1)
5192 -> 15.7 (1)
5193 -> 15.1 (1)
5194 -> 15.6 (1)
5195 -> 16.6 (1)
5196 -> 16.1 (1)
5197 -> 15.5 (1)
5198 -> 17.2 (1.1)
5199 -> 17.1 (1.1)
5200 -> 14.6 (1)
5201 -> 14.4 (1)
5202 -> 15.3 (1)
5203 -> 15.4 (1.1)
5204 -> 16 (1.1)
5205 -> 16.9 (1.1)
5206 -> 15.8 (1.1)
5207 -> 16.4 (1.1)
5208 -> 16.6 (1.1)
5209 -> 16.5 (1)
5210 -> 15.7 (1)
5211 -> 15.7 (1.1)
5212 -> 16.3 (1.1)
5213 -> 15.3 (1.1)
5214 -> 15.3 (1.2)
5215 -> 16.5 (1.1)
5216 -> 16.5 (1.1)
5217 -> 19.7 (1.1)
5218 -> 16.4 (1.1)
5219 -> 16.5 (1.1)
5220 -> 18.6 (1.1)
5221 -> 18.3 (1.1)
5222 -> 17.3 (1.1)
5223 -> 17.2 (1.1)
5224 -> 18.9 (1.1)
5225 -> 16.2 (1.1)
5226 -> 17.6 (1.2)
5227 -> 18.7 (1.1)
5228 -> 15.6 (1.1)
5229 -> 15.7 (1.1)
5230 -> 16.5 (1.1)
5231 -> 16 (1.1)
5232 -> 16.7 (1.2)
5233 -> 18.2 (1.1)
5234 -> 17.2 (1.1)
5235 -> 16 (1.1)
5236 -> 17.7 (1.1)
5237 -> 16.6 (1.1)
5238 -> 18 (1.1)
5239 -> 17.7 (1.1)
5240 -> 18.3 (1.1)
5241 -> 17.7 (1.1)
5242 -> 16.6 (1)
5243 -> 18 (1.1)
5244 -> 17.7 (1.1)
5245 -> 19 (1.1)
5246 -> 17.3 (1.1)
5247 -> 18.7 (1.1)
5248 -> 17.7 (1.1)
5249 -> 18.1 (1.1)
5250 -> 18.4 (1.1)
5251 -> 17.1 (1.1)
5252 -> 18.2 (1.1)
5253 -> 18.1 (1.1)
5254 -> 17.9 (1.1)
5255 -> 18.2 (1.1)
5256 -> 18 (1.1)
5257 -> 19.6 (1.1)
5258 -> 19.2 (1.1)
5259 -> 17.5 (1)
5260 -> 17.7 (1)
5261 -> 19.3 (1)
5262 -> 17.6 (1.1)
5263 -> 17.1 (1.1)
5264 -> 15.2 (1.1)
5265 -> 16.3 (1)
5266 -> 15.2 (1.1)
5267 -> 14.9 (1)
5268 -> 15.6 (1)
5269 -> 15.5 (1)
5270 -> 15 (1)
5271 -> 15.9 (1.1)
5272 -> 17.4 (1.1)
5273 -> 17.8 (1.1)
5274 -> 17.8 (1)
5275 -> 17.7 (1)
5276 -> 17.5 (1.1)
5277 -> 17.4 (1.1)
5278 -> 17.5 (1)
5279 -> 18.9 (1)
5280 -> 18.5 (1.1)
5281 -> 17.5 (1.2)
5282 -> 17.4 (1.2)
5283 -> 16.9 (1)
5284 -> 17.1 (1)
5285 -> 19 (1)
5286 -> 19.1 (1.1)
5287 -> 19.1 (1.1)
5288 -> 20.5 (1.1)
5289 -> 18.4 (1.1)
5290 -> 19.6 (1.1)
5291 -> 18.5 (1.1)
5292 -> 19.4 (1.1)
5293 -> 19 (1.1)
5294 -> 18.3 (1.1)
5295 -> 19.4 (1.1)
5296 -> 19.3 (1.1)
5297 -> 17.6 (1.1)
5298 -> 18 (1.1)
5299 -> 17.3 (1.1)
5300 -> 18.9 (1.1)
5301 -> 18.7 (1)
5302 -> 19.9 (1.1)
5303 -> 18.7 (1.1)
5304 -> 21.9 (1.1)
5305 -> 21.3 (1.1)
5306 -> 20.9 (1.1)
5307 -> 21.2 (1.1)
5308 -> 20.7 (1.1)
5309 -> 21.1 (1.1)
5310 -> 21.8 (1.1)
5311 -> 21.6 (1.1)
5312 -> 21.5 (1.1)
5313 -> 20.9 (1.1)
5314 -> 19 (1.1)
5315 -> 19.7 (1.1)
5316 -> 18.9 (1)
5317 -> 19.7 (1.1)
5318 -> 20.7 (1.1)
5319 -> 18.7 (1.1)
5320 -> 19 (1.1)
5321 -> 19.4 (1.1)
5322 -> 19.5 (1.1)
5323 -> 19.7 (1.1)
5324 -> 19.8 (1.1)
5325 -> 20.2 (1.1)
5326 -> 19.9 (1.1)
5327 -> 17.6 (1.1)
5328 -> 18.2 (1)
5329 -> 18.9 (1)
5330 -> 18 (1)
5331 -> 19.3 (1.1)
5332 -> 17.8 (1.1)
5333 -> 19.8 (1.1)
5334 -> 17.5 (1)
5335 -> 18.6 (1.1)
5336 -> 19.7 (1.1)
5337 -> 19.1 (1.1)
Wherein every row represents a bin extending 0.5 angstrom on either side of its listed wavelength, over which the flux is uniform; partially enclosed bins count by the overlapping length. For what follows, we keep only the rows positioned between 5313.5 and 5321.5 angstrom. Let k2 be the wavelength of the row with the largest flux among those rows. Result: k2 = 5318 angstrom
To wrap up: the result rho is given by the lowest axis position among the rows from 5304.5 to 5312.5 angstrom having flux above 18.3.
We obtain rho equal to 5305 angstrom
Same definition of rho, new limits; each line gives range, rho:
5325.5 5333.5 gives 5326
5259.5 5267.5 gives 5261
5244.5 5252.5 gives 5245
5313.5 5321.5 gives 5314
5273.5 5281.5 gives 5279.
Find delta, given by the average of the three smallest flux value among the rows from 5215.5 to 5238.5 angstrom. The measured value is 15.8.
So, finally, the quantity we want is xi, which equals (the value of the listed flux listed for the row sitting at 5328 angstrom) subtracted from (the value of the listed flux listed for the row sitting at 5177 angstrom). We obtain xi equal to -1.3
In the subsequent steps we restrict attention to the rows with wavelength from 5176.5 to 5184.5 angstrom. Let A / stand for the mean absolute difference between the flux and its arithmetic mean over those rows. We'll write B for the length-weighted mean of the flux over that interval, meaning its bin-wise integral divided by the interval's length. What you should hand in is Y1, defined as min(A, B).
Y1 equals 1.22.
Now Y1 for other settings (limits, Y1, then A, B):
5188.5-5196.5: 0.59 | 0.59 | 15.6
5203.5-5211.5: 0.40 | 0.40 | 16.2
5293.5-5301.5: 0.64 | 0.64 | 18.4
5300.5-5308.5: 0.98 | 0.98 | 20.4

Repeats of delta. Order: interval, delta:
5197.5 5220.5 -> 14.8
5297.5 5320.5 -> 18.0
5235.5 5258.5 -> 16.8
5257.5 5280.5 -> 15.0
